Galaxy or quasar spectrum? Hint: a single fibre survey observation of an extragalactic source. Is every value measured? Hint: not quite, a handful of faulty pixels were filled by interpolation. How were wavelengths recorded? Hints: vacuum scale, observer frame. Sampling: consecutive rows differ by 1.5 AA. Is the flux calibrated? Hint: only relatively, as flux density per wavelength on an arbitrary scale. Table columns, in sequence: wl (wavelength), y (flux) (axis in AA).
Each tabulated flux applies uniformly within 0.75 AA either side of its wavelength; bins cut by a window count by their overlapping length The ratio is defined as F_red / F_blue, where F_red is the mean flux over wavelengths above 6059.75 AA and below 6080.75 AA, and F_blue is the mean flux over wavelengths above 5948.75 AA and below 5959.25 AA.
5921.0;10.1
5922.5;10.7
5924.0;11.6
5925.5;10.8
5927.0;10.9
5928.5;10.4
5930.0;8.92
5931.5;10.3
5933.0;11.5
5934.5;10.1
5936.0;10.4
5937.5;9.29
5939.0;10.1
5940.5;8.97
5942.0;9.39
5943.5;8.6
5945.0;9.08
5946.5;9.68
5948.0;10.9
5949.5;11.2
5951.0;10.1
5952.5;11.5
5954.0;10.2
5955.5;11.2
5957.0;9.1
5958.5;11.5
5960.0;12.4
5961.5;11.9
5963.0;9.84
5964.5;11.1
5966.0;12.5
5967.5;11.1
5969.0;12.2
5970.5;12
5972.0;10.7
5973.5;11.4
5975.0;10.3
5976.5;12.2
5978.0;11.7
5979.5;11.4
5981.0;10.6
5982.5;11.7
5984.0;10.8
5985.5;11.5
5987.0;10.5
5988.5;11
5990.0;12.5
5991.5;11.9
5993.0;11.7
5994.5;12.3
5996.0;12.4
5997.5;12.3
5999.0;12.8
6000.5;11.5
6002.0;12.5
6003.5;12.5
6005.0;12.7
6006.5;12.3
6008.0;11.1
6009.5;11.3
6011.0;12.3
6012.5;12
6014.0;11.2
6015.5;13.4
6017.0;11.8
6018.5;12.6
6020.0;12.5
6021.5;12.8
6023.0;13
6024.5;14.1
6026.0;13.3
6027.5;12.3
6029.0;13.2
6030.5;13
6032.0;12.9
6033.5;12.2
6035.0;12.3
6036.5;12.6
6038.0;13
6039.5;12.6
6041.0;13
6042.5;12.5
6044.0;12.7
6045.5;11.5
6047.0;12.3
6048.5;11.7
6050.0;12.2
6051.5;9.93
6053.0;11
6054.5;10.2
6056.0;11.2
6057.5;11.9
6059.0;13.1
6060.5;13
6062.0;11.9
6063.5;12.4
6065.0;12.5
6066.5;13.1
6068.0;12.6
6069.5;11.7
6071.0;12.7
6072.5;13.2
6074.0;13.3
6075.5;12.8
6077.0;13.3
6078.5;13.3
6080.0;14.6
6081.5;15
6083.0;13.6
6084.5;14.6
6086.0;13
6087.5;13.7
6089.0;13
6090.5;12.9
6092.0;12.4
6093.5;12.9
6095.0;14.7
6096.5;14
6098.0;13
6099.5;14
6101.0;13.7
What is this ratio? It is 1.21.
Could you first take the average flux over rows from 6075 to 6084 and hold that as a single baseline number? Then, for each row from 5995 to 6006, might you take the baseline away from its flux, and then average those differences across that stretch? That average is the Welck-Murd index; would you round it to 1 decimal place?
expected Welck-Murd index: -1.4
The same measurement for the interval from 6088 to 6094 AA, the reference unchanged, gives -1.0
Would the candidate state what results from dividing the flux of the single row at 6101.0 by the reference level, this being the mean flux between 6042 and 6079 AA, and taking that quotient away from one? -0.12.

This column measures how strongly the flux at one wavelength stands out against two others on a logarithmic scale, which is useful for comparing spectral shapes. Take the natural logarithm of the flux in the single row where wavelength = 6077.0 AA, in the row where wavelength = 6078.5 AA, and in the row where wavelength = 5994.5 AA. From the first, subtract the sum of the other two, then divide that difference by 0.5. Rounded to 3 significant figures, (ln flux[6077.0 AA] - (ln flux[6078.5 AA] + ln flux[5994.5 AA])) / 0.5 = -5.02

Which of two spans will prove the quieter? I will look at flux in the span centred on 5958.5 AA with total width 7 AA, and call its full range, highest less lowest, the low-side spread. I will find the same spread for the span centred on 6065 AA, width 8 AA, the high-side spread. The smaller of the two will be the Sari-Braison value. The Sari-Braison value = 1.20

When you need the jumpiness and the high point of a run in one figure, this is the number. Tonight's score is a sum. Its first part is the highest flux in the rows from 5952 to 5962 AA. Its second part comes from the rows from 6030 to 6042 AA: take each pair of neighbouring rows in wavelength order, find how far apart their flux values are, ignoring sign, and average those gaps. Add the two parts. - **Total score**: 12.7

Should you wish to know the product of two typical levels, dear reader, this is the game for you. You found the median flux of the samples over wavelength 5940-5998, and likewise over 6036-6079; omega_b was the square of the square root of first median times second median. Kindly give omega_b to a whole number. 141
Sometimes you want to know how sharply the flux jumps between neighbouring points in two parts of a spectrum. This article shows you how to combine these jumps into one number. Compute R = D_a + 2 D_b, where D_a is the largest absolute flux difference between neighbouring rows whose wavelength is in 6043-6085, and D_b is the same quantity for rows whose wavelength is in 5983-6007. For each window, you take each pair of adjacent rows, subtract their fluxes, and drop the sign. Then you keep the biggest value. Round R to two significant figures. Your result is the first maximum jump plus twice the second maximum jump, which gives 5.3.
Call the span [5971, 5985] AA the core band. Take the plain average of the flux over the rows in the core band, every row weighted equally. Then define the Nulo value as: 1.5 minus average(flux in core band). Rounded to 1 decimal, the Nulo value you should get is -9.7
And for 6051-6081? -10.9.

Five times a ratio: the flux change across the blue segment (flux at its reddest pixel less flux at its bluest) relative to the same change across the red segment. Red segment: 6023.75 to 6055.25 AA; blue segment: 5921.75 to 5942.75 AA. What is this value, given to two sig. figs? 1.7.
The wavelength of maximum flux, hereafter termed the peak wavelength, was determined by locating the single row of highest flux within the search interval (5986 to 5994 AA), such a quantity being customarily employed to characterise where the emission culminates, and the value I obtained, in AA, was 5990.0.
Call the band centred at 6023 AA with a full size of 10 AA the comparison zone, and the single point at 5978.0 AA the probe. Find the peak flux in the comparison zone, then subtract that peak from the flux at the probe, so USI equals -2.4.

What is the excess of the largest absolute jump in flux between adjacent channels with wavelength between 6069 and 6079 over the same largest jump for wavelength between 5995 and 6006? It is -0.3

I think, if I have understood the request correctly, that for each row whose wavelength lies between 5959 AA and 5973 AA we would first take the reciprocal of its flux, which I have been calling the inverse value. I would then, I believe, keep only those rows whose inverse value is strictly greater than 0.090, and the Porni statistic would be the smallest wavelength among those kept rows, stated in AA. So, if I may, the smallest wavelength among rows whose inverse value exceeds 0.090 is 5963.0 AA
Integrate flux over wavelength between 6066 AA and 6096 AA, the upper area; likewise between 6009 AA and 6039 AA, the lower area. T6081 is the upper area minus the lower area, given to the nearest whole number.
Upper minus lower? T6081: 22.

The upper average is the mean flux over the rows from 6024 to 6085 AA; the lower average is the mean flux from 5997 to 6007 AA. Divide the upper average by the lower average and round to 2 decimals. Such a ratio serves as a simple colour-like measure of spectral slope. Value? 1.02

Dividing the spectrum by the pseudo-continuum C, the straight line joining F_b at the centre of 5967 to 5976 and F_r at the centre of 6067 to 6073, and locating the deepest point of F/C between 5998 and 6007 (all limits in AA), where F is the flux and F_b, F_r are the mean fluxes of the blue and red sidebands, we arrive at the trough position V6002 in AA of 6000.5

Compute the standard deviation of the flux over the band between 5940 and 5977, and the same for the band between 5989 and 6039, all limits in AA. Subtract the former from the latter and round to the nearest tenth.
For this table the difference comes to -0.5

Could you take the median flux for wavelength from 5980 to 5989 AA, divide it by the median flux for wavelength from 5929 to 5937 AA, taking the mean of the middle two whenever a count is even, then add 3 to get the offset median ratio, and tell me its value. 4.06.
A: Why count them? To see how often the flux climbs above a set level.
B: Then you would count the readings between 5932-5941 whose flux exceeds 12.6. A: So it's 0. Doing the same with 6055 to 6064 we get 2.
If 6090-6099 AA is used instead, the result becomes 5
